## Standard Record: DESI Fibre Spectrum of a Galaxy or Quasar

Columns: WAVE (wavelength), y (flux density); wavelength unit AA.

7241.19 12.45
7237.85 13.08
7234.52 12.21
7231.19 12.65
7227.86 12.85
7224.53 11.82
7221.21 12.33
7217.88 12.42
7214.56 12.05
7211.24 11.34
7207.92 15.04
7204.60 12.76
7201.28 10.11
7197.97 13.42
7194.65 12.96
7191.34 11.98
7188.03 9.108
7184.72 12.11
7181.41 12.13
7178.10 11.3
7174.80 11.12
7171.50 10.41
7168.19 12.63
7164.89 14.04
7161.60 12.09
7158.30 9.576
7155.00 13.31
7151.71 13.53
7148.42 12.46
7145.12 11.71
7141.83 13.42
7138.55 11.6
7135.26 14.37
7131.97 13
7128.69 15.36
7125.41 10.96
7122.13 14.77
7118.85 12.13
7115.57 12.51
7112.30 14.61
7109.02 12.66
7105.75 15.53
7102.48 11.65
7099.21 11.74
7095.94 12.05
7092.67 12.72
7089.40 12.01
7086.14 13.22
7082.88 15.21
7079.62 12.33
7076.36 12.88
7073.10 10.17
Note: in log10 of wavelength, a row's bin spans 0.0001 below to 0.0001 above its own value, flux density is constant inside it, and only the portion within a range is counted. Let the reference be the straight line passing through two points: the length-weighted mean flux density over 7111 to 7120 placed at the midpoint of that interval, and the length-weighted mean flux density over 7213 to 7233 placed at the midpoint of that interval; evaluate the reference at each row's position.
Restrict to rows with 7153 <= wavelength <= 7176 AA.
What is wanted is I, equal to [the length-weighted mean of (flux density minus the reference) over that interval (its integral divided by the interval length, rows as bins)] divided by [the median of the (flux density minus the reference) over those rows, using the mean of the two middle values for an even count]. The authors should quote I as 1.2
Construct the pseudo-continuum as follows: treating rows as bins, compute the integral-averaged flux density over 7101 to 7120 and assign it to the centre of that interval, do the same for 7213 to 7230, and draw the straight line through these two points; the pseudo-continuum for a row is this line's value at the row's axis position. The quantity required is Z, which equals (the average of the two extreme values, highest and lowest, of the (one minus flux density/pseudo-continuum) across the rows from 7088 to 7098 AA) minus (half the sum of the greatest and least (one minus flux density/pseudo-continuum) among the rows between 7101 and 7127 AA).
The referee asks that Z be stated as 0.08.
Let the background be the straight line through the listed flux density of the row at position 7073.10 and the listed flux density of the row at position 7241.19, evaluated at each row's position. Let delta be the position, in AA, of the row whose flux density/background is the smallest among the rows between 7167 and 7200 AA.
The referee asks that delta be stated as 7188.03 AA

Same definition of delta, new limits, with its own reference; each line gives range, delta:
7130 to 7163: 7158.30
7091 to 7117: 7102.48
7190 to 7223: 7201.28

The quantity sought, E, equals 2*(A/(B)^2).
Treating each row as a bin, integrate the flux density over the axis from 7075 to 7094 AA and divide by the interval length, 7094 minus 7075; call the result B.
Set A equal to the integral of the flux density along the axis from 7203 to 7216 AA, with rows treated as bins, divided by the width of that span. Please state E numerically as 0.150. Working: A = 12.8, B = 13.1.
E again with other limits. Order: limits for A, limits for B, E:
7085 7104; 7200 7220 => 0.161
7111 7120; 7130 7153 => 0.157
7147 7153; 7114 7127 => 0.164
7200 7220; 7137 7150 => 0.163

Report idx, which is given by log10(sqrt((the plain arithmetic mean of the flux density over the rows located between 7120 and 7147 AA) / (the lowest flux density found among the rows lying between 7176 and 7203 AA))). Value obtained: 0.080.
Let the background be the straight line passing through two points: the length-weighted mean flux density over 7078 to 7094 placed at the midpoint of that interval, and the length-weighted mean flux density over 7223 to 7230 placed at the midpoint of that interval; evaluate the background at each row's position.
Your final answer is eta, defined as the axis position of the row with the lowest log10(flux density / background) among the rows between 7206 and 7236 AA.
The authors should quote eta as 7211.24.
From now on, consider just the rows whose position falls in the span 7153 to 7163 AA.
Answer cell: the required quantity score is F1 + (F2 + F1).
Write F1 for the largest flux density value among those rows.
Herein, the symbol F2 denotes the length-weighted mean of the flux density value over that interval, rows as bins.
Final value 38.3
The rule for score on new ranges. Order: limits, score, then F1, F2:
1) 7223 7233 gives 38.1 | 12.85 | 12.4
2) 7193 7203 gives 39.0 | 13.42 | 12.2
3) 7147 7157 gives 40.1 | 13.53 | 13.0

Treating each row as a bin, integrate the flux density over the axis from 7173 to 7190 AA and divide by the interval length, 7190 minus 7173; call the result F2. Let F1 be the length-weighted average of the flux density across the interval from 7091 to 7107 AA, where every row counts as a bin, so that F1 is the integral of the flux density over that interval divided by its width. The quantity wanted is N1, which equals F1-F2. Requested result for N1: 1.5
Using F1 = 12.7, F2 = 11.2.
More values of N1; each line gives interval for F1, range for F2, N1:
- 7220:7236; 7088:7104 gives 0.3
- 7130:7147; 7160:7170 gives 0.0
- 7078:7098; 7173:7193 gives 1.6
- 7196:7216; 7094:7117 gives -0.5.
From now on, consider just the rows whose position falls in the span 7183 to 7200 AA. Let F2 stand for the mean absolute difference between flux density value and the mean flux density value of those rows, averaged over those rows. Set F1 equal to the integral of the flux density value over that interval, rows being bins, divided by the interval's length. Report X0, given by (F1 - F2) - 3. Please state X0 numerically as 7.8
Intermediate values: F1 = 11.9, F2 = 1.1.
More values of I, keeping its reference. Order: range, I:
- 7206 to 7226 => -0.5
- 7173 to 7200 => 1.6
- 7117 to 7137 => 0.6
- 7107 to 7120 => 0.0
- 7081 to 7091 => -2.8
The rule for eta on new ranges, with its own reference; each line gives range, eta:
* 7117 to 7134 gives 7125.41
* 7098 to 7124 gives 7102.48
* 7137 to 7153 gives 7138.55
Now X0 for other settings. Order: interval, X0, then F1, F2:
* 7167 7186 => 7.9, 11.6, 0.7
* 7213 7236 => 9.1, 12.3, 0.3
